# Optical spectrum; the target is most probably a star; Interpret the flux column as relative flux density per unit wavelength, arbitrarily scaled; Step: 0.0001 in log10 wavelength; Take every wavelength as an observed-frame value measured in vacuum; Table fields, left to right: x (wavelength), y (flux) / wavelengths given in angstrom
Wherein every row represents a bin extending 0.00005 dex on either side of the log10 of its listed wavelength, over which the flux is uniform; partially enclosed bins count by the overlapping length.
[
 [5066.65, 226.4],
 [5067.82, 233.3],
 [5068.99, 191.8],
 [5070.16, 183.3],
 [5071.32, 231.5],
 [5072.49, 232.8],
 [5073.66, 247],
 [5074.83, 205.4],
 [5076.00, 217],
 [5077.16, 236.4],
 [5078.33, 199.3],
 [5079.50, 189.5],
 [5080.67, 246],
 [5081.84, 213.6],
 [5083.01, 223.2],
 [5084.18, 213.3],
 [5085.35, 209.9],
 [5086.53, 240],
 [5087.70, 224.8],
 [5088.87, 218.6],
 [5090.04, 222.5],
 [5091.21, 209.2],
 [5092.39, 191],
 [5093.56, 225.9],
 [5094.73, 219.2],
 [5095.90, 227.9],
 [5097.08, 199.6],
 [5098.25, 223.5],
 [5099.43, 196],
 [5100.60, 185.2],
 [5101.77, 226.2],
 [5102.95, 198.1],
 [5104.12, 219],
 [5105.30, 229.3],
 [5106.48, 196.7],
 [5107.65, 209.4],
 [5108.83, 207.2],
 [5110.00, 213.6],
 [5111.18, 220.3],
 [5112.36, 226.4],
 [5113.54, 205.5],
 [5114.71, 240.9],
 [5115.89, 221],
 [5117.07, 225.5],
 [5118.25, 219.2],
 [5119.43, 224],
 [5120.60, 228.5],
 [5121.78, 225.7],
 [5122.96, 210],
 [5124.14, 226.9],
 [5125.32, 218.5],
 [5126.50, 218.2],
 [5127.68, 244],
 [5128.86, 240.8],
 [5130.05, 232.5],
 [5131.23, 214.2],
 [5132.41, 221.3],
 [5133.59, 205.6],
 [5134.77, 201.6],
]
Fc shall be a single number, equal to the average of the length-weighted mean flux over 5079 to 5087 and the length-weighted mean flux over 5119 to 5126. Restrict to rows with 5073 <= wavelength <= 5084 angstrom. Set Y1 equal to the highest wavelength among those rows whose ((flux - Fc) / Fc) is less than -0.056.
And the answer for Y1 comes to 5079.50 angstrom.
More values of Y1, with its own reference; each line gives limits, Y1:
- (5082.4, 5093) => 5092.39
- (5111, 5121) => 5113.54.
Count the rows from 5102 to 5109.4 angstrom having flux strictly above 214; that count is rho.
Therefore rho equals 2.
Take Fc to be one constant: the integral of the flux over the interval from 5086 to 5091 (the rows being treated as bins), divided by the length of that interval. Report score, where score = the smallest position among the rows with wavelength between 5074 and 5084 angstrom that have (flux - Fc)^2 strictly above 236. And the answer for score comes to 5074.83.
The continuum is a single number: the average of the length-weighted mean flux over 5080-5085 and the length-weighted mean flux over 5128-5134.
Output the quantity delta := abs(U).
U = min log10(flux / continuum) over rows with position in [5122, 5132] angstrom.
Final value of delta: 0.027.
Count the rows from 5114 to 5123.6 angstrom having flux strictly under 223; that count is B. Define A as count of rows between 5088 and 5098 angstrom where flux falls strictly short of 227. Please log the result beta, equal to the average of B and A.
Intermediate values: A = 7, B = 3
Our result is 5.0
